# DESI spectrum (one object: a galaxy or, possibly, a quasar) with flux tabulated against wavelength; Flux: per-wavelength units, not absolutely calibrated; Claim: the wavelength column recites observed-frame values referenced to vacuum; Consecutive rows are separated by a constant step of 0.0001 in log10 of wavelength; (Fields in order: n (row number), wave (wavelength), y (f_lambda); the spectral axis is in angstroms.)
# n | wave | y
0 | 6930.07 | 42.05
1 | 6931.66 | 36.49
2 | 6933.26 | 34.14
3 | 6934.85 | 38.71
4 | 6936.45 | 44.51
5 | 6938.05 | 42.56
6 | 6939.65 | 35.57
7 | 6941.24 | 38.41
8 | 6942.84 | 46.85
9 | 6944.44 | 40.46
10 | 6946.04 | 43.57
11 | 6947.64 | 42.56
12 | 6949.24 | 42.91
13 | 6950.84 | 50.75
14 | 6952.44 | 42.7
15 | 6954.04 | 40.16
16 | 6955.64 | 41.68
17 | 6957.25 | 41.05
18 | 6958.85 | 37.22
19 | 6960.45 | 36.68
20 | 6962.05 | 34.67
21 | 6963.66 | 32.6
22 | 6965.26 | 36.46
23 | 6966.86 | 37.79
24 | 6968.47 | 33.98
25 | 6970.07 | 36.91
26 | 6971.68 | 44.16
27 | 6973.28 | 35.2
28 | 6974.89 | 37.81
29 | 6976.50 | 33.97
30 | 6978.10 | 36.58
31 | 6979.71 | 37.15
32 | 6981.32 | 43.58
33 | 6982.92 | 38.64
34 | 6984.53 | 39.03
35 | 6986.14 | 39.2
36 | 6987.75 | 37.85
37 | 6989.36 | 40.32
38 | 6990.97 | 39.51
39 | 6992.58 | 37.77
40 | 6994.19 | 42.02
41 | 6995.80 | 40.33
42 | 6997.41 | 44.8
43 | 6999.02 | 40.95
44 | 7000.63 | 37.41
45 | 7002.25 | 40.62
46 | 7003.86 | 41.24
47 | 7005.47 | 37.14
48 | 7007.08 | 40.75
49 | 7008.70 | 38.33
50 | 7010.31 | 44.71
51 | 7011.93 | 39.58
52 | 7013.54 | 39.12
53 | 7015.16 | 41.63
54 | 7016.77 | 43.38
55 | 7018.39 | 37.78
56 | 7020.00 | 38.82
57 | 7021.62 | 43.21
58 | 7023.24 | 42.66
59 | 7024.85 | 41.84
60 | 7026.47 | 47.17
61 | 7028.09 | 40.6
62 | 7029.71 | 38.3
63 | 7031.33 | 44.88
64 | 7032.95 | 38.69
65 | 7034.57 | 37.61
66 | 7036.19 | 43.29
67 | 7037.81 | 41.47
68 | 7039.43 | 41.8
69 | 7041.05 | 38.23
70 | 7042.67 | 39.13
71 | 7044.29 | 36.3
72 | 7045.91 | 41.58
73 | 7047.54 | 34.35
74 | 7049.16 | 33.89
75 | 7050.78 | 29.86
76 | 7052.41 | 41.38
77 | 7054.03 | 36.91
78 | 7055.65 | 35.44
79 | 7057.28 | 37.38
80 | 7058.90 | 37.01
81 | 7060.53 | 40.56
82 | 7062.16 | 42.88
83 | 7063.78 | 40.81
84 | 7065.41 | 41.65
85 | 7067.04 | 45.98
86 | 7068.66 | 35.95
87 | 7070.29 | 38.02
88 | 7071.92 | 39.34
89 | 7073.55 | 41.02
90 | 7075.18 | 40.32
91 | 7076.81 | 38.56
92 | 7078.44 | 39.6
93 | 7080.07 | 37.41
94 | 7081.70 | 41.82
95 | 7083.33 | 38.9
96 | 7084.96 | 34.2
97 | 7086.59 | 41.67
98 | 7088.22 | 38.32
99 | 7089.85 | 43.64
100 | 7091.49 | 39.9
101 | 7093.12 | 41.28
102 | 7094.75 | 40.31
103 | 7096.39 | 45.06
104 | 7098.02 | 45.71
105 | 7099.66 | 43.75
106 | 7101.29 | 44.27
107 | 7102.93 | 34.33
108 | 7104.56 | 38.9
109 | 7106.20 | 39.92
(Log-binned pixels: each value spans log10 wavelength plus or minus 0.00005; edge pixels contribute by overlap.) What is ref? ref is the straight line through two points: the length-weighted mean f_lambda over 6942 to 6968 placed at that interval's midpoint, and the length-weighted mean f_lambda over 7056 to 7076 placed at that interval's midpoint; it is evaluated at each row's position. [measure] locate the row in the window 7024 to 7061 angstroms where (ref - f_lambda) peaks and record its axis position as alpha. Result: 7050.78 angstroms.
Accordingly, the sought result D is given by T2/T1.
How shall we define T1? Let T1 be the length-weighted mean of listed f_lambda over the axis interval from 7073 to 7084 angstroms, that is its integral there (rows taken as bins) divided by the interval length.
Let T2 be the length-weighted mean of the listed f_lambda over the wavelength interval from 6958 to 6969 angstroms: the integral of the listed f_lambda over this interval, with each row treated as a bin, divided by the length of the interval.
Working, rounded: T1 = 39.6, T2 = 35.7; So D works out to 0.90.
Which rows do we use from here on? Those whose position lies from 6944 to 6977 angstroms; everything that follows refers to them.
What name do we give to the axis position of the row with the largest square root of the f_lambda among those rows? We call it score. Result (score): 6950.84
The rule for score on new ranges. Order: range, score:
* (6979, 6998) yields 6997.41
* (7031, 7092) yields 7067.04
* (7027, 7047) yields 7031.33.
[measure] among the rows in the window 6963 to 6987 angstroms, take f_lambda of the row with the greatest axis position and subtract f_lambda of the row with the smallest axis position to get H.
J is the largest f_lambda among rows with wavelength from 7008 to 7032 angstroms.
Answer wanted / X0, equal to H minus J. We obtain -40.6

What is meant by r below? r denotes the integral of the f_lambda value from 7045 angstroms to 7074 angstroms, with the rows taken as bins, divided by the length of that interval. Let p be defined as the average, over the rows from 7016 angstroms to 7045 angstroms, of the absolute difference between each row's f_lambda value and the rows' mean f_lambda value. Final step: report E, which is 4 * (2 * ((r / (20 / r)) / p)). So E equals 241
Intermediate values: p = 2.5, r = 38.5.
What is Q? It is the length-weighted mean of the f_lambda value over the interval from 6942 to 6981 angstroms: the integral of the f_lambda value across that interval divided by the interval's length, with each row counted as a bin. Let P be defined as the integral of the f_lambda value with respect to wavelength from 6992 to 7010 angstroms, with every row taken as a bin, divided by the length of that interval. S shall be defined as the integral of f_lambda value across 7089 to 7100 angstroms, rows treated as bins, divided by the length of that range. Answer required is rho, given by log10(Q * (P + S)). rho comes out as 3.51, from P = 40.3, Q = 39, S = 42.7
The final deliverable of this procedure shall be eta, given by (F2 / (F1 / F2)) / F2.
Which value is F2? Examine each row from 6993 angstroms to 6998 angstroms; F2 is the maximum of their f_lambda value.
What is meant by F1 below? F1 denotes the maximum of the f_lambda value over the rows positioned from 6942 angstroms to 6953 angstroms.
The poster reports 0.88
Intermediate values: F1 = 50.75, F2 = 44.8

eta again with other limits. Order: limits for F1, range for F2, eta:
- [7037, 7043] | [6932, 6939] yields 1.06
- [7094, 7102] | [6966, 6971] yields 0.83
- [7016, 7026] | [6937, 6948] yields 1.08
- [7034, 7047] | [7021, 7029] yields 1.09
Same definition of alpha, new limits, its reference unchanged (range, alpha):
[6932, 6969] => 6963.66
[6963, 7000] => 6963.66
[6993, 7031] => 7005.47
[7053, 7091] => 7084.96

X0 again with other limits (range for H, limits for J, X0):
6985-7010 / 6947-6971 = -51.6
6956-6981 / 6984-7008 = -48.7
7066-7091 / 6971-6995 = -46.5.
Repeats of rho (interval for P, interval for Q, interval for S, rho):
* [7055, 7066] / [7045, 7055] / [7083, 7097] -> 3.46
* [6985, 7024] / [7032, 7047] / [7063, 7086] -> 3.50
